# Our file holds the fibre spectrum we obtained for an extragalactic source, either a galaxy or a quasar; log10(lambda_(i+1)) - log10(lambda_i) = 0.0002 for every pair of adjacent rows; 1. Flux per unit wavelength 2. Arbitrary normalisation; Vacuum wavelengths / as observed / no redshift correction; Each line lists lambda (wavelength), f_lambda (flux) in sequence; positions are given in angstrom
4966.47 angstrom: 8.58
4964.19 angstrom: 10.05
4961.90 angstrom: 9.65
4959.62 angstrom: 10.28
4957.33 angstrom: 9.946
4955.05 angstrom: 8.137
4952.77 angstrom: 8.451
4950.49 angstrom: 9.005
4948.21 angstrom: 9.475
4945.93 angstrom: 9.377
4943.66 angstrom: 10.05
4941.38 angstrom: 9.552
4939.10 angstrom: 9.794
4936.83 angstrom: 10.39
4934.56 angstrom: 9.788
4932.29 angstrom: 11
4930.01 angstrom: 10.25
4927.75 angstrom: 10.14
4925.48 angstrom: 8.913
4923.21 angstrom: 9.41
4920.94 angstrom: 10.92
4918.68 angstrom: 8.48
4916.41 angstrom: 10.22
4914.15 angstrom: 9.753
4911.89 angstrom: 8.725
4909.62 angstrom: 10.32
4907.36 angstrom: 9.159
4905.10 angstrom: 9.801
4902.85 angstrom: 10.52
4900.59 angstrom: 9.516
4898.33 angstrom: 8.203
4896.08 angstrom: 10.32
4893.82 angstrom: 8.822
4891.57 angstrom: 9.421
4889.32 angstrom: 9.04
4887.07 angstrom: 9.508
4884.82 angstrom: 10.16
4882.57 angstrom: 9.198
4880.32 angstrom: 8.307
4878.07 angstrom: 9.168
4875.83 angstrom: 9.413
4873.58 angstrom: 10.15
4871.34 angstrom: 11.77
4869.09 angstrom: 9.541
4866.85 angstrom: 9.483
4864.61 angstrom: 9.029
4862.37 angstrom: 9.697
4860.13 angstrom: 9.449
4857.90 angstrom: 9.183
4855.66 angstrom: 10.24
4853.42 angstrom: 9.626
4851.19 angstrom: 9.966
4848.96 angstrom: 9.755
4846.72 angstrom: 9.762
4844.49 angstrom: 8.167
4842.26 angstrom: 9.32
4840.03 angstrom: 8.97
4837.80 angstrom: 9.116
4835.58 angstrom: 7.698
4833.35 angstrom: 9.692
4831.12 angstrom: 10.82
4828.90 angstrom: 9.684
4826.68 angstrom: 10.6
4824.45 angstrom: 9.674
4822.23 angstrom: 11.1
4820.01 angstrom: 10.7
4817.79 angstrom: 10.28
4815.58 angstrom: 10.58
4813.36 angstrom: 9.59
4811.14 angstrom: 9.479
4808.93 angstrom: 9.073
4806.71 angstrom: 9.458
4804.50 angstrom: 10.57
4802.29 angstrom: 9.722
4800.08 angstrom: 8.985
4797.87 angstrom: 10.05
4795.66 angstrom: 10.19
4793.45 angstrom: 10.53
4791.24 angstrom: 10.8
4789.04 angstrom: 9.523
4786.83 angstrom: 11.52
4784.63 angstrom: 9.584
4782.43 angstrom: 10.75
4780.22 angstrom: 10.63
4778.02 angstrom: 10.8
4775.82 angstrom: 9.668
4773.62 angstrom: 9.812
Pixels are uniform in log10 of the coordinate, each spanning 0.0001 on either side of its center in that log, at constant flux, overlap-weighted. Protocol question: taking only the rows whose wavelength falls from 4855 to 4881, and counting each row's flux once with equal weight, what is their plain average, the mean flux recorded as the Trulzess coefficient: 9.6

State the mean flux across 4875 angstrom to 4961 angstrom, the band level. 9.55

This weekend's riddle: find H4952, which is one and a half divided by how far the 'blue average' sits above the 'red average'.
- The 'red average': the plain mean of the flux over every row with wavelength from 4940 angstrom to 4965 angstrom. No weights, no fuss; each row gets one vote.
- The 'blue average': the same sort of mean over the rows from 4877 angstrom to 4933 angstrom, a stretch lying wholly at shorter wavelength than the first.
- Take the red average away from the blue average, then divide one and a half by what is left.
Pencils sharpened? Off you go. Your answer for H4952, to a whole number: 13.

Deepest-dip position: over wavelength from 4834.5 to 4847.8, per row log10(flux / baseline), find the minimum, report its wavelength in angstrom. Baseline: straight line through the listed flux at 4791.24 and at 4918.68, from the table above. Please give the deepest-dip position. 4835.58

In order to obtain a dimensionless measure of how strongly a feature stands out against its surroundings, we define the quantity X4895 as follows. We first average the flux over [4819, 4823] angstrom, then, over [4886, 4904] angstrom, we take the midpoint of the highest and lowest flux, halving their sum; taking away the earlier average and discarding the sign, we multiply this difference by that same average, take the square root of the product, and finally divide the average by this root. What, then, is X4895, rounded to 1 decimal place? 2.7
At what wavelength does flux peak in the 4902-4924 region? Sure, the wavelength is 4920.94 angstrom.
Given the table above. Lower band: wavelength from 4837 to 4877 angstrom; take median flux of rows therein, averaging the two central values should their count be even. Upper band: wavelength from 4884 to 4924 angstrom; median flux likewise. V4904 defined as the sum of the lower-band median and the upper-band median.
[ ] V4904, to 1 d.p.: 19.0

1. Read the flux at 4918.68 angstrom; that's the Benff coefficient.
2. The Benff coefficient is 8.48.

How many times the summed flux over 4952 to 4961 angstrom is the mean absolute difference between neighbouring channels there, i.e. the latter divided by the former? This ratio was 0.022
